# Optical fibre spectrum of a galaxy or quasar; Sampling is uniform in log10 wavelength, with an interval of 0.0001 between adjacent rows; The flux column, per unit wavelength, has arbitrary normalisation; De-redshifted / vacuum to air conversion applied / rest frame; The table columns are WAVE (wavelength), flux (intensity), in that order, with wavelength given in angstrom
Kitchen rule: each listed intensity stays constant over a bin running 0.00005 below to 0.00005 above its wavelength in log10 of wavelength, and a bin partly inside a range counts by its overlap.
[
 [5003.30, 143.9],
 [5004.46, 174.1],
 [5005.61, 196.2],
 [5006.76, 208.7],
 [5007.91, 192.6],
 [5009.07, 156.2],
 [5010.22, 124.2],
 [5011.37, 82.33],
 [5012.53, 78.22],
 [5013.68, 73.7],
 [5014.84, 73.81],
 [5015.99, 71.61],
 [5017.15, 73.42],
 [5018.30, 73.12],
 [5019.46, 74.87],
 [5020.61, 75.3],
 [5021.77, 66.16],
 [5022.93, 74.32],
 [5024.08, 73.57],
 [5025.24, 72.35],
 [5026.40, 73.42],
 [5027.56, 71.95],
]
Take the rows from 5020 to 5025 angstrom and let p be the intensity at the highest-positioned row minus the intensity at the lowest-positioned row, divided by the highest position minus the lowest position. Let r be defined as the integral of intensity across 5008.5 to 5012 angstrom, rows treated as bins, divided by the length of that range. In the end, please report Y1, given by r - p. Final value 121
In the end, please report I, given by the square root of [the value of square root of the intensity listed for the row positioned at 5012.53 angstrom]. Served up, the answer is 2.97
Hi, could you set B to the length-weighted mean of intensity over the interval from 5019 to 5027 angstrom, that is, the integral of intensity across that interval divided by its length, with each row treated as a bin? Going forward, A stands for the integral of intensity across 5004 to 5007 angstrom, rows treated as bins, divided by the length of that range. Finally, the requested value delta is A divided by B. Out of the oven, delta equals 2.6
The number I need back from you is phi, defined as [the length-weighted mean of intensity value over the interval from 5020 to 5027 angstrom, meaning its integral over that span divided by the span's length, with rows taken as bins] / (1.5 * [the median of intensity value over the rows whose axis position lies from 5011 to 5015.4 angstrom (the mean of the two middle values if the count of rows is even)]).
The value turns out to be 0.64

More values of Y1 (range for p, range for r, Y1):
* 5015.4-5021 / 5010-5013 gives 91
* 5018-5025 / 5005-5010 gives 184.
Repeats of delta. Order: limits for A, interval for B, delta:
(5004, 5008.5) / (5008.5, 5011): 1.4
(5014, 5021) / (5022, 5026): 1.0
